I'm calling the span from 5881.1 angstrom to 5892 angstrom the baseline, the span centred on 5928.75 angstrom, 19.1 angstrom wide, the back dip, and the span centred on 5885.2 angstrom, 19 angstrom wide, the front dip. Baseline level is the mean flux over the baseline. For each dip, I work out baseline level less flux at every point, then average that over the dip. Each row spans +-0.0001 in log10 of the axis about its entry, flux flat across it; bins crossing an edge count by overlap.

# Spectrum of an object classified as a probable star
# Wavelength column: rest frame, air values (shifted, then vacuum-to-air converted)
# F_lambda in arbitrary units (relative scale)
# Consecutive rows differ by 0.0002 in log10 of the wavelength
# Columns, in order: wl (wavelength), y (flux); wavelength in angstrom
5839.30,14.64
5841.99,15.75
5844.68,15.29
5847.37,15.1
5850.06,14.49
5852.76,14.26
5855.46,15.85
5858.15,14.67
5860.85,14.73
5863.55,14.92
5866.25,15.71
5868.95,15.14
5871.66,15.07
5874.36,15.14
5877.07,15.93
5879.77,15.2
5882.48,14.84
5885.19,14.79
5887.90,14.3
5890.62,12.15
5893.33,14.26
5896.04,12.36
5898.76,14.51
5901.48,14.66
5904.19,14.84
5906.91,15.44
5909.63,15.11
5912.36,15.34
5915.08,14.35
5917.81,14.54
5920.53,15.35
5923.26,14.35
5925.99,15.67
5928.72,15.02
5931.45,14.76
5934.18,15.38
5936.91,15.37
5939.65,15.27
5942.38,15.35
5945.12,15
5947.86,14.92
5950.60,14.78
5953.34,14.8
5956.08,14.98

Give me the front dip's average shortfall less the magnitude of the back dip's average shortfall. -1.6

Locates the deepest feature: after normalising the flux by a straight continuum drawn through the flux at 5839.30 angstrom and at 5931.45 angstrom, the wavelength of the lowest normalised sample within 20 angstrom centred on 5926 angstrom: 5923.26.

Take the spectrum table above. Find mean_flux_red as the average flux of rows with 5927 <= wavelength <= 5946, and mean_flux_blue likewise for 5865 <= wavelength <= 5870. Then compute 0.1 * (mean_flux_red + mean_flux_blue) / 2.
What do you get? 1.53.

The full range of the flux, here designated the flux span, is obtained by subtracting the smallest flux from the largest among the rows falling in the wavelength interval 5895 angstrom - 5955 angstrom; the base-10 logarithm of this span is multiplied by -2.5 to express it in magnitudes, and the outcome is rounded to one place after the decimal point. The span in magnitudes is -1.3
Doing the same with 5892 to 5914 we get -1.2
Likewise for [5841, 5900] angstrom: -1.4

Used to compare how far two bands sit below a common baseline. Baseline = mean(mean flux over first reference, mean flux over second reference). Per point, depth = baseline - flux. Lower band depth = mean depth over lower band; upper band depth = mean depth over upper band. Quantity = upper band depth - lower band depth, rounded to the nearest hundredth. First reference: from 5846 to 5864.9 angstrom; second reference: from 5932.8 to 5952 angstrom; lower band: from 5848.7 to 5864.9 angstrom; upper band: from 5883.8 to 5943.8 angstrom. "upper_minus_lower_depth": 0.13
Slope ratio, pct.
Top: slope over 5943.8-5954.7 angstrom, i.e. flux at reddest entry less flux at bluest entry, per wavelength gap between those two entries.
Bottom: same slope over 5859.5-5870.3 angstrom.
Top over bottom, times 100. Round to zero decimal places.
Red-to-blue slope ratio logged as -48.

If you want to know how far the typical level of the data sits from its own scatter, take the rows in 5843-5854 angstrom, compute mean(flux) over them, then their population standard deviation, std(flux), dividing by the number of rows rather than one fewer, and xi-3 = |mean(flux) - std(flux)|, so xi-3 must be 14.4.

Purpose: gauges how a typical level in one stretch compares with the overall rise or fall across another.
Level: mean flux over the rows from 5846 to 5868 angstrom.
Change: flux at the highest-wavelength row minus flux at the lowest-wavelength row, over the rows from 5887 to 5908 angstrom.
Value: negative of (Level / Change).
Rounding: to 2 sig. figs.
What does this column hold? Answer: -13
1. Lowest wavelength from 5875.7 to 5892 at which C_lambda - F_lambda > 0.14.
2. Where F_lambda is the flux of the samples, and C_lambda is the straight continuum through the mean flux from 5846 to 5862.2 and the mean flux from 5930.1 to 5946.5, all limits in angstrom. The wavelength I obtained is 5885.19 angstrom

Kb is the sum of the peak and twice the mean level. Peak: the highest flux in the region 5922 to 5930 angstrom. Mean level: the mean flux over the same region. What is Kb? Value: 45.7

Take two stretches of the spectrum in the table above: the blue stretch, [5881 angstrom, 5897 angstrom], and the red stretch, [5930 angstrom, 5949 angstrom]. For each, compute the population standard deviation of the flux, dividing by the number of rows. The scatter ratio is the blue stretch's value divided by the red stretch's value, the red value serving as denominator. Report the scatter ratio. 4.7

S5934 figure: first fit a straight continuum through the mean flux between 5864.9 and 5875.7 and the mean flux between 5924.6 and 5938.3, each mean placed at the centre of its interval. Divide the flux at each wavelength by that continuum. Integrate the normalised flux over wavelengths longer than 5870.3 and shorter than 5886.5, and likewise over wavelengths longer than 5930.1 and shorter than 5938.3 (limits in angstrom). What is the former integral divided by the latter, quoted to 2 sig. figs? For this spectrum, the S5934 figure 2.0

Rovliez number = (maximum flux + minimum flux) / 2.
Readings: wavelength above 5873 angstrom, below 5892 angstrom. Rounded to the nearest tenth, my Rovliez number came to 14.0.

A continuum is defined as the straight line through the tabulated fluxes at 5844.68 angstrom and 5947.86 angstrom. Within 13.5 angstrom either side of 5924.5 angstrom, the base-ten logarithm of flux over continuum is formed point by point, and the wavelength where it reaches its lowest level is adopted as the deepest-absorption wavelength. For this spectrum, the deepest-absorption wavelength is 5915.08 angstrom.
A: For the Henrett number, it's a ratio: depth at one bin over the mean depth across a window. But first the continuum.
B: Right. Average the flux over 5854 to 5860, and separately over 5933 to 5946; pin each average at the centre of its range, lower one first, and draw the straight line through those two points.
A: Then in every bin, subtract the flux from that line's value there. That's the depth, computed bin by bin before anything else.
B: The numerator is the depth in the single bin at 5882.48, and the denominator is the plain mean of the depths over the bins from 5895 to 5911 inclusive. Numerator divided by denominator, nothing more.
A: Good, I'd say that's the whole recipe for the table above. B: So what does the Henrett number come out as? 0.54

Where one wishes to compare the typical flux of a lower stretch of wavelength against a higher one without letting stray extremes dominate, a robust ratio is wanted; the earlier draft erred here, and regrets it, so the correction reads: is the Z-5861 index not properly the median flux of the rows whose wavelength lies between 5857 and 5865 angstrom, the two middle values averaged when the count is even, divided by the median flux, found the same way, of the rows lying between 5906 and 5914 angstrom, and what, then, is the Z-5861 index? 0.96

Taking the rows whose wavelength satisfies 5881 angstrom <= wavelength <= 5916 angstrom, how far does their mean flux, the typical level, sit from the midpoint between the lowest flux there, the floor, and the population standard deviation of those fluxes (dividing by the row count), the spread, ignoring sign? 7.82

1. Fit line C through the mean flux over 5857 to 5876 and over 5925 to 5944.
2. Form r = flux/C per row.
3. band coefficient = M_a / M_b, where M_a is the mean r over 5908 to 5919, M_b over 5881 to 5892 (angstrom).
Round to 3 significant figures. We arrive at 1.05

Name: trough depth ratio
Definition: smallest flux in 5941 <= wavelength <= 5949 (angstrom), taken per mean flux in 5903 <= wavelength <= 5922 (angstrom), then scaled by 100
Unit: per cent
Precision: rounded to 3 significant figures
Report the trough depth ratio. 99.5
